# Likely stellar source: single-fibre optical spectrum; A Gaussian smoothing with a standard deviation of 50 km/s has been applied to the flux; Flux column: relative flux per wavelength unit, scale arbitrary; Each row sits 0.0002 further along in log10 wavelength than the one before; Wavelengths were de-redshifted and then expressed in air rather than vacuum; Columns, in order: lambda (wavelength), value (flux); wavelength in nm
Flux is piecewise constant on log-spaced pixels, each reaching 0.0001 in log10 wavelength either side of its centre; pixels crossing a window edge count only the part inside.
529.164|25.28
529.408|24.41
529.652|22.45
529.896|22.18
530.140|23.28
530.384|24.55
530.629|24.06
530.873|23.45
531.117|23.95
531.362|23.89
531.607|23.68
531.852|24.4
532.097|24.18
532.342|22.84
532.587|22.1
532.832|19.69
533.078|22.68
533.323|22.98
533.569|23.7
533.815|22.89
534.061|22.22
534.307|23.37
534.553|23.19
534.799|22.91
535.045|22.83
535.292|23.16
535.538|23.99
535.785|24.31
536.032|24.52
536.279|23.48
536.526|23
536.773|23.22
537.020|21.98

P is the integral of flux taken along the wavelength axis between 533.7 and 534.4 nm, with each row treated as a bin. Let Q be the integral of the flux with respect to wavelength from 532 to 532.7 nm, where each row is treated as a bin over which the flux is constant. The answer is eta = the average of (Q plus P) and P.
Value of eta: 24.0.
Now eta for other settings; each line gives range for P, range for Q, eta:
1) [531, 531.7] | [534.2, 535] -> 25.9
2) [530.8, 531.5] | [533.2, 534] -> 25.9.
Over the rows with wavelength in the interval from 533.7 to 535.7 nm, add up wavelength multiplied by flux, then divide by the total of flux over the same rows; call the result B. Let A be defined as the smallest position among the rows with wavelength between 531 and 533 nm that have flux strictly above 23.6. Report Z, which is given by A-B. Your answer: -3.57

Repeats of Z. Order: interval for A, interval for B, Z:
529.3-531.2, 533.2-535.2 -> -4.77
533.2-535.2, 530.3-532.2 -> 2.33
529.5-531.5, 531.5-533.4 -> -2.06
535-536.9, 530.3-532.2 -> 4.30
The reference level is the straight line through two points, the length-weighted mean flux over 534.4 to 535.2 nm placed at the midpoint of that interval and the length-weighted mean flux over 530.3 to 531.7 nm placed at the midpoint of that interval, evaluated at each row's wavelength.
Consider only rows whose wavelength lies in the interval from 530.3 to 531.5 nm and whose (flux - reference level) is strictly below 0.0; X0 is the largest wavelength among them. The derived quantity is 530.873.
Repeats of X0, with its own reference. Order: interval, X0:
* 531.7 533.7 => 533.323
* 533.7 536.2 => 535.045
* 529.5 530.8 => 530.140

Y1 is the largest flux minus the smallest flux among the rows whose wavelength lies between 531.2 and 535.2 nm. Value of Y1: 4.7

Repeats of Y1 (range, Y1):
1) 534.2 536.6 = 1.7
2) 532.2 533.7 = 4.0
